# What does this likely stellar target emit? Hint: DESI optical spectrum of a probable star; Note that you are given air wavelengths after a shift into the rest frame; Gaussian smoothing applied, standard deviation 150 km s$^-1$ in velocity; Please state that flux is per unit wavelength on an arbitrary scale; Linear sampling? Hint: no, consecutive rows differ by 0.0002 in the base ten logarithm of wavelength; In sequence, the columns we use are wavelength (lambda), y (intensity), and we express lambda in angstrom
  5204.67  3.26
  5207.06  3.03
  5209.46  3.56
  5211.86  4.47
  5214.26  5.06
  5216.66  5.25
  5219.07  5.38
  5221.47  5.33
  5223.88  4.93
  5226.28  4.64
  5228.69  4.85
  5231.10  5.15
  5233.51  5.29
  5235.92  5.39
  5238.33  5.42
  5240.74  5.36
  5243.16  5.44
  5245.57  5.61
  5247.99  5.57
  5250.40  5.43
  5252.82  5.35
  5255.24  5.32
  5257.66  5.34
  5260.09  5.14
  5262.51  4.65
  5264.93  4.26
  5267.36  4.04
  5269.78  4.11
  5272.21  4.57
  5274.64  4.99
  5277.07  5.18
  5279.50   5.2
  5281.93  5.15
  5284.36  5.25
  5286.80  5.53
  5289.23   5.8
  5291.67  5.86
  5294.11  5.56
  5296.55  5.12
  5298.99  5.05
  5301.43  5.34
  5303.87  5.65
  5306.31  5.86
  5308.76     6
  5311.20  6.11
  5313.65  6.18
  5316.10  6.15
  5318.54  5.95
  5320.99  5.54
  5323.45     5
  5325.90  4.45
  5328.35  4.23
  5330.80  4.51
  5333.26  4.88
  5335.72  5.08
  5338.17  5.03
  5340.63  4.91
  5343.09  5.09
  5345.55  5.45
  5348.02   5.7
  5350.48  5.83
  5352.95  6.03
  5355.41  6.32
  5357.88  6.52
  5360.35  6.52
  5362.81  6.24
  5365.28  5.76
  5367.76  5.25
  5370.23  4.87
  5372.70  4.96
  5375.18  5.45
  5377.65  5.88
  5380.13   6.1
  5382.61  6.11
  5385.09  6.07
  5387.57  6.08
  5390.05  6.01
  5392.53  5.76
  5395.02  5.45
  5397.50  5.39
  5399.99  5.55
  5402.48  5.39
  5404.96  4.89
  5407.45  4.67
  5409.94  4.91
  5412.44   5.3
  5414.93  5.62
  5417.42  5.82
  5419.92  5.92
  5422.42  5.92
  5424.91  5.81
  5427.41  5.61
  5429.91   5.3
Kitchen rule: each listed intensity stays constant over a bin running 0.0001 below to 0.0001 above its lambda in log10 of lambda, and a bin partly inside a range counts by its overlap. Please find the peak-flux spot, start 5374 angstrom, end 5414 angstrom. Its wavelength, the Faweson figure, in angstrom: 5382.61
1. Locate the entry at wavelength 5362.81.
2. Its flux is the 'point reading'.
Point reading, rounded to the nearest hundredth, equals 6.24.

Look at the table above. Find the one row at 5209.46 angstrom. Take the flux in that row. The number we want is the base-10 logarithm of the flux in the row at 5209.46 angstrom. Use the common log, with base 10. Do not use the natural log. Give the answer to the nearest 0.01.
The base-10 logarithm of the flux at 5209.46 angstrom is 0.55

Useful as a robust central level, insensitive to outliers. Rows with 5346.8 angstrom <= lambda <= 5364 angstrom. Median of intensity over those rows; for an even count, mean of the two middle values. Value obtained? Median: 6.24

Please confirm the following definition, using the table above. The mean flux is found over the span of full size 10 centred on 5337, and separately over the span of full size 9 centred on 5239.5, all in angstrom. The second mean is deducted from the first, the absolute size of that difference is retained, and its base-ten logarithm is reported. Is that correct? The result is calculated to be -0.37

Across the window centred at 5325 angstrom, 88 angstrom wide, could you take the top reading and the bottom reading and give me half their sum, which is 5.4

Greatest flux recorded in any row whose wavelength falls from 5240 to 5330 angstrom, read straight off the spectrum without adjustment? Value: 6.18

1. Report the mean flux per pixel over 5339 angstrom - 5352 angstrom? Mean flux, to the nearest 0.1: 5.4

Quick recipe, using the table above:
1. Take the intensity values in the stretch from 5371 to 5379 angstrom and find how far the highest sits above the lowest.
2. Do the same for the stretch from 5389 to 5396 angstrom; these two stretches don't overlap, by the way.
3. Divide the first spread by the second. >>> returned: 1.6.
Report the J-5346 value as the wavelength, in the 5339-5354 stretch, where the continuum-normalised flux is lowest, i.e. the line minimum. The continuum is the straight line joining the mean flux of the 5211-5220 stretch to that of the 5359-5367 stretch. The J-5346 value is 5340.63 angstrom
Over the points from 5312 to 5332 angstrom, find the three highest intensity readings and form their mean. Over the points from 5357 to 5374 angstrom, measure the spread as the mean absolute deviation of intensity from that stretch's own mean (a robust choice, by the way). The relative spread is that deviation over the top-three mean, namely 0.099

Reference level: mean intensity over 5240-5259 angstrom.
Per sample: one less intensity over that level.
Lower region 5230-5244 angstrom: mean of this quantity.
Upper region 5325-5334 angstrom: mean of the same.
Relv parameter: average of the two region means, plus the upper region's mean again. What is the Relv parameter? 0.26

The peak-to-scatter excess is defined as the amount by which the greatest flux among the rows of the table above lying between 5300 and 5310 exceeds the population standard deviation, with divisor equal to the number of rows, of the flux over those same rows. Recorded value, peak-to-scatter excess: 5.8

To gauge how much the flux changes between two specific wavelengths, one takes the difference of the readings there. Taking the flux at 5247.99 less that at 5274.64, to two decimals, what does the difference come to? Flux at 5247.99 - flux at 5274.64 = 0.58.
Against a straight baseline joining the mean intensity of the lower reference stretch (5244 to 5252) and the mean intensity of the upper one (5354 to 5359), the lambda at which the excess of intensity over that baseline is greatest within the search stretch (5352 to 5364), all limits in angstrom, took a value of 5357.88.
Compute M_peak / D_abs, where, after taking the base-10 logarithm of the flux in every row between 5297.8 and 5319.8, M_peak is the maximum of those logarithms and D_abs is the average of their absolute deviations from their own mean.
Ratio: 33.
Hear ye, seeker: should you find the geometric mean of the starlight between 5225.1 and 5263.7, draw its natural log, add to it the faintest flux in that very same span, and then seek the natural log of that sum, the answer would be 1.84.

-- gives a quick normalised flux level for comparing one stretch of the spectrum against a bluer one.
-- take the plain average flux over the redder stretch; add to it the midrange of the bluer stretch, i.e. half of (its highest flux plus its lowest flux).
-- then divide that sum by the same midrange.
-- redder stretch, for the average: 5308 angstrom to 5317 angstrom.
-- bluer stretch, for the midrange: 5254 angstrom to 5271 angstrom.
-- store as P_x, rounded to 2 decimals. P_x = 2.30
